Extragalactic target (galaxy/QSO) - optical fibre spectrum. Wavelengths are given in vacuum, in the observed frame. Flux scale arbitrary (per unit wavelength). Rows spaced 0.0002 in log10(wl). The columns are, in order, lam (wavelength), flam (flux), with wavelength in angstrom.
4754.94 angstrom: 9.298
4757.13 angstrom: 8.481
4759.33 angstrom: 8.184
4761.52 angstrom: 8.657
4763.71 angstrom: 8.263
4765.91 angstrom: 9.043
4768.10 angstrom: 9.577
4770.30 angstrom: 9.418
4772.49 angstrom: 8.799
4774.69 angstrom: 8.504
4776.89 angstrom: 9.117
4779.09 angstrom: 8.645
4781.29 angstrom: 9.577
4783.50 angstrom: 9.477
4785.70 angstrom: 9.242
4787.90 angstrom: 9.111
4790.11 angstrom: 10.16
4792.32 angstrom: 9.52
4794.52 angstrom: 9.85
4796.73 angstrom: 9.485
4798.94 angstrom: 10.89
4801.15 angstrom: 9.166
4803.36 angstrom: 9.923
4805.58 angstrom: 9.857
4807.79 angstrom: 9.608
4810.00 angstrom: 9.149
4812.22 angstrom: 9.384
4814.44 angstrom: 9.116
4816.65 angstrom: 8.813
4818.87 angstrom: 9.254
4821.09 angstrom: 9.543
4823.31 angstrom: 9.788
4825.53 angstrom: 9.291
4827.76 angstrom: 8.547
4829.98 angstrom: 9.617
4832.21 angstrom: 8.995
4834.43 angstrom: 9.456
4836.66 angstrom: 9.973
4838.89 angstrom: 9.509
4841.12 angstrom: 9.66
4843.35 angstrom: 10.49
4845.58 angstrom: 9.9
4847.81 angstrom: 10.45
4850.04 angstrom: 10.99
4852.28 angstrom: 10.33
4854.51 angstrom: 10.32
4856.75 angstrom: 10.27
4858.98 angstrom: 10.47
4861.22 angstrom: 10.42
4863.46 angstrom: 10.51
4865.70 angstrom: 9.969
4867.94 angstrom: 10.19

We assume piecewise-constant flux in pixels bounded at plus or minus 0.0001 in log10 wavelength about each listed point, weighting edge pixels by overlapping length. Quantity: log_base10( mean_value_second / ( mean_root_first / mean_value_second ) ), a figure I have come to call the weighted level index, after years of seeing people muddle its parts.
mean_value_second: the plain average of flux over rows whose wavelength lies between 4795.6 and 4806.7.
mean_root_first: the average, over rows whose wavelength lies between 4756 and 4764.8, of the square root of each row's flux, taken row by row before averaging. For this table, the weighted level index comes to 1.53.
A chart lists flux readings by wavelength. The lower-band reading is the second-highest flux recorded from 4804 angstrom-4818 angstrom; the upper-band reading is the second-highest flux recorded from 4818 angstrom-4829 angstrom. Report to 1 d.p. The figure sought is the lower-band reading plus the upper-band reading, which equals 19.2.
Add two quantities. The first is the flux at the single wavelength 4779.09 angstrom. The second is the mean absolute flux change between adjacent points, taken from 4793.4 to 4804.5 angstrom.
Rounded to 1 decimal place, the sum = 9.7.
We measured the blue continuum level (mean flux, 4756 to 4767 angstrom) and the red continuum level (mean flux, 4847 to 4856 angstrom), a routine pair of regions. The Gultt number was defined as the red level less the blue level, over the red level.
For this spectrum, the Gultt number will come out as 0.19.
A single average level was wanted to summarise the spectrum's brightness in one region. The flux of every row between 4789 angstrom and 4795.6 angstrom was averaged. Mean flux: 9.8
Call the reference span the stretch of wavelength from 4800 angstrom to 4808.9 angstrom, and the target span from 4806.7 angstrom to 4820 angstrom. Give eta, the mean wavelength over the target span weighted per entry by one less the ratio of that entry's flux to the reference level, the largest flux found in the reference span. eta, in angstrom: 4814.1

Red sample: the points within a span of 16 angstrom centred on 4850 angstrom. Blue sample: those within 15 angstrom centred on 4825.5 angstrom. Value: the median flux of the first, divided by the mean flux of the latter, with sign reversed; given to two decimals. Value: -1.11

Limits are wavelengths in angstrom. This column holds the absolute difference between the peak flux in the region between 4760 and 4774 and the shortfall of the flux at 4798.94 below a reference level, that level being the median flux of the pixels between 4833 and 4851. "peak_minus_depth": 10.5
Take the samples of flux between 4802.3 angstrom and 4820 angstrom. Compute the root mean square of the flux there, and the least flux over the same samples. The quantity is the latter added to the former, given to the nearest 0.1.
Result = 18.2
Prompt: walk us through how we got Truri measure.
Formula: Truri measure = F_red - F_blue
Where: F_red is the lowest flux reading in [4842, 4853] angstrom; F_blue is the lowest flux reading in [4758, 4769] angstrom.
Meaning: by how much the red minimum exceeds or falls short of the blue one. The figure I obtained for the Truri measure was 1.7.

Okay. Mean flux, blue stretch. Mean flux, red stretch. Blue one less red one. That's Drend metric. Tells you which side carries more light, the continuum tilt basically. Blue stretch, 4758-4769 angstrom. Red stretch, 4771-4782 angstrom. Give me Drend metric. -0.2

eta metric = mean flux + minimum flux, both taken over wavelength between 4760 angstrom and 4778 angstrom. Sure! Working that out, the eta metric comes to 17.2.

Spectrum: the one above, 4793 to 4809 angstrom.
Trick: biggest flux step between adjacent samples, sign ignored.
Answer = 1.72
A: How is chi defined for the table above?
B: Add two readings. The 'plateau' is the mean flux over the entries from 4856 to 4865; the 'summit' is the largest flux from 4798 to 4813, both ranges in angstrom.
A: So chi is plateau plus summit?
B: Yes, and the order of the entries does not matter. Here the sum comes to 21.3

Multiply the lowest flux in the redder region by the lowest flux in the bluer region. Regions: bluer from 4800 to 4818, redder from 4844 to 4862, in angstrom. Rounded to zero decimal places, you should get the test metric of 87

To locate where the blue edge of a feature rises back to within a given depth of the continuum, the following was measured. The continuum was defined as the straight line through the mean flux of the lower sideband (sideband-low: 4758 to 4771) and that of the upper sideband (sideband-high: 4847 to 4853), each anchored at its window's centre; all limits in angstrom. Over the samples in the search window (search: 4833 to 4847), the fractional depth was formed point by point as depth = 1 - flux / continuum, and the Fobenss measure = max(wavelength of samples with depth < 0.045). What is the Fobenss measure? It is 4843.35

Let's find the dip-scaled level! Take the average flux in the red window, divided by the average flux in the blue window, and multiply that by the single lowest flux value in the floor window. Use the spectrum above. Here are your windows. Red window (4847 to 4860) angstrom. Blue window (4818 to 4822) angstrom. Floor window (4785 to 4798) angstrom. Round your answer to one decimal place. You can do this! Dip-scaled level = 10.2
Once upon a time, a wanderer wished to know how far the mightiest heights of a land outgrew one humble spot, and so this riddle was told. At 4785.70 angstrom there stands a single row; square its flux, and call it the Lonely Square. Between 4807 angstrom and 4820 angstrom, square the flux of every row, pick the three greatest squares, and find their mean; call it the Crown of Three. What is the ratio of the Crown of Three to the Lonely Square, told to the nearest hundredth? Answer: 1.04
